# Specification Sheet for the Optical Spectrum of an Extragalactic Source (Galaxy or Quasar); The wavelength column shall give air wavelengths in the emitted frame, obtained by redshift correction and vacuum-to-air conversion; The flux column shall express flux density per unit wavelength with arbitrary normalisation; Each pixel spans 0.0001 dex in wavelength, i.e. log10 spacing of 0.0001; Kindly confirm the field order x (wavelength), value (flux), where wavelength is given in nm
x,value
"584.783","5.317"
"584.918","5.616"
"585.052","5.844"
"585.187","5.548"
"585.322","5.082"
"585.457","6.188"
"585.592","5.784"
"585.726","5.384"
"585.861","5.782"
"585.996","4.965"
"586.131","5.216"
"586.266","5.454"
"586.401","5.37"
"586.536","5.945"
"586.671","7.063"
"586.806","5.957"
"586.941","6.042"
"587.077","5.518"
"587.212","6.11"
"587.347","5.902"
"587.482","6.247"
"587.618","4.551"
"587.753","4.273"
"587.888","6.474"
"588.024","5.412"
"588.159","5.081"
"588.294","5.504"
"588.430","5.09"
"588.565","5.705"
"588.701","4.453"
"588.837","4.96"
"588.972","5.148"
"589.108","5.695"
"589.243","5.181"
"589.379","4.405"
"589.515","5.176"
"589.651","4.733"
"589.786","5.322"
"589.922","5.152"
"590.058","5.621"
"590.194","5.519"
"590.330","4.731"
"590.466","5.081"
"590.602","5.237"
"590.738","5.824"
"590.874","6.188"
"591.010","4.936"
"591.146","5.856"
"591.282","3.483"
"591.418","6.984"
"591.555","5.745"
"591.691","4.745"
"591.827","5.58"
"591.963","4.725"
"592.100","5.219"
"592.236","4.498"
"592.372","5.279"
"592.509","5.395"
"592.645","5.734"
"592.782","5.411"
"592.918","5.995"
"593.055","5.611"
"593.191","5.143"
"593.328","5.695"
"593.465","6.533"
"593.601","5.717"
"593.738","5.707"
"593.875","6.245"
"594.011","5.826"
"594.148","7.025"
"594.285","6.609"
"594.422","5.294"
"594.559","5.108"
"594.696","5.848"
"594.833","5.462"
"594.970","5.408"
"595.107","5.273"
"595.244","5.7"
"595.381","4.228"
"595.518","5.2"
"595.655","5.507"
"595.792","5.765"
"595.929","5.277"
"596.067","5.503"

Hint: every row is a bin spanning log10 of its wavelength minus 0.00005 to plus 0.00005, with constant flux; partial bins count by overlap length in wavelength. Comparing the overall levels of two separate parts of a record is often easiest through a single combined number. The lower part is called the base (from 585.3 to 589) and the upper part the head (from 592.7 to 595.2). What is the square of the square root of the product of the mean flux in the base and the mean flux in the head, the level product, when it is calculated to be 31.9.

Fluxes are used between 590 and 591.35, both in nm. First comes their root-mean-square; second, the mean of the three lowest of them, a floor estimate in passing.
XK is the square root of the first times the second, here 4.8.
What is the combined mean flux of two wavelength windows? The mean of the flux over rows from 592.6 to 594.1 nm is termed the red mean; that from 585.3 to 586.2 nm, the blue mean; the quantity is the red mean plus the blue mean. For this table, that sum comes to 11.3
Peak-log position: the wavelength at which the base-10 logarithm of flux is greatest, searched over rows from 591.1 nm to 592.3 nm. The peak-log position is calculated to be 591.418 nm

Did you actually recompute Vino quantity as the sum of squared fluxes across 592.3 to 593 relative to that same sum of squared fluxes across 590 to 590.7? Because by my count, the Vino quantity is 1.1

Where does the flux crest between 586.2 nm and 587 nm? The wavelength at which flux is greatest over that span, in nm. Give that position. 586.671 nm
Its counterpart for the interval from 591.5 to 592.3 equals 591.555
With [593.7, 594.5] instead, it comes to 594.148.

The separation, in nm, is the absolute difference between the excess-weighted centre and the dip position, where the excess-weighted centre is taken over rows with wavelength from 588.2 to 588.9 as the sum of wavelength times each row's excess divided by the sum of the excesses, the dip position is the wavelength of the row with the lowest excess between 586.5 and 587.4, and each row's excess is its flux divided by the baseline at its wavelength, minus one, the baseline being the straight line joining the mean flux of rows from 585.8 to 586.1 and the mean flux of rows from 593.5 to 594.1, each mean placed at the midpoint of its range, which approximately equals 1.61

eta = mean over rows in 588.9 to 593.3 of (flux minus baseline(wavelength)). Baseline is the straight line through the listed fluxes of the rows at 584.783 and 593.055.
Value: -0.25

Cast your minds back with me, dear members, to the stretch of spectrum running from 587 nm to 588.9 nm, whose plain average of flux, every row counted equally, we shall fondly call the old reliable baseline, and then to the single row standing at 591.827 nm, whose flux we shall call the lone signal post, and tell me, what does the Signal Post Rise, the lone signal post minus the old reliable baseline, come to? 0.20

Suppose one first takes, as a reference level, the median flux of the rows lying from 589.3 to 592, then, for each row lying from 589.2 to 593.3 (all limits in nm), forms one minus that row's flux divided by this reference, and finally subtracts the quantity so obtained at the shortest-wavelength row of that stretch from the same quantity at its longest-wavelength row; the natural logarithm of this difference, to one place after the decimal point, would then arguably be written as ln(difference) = -4.9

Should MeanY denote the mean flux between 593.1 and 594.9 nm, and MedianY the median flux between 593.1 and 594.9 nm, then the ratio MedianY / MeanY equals 0.98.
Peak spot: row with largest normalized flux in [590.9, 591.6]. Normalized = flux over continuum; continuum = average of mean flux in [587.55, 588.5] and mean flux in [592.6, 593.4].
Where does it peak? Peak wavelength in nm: 591.418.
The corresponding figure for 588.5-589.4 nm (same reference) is 588.565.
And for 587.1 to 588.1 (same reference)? 587.888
